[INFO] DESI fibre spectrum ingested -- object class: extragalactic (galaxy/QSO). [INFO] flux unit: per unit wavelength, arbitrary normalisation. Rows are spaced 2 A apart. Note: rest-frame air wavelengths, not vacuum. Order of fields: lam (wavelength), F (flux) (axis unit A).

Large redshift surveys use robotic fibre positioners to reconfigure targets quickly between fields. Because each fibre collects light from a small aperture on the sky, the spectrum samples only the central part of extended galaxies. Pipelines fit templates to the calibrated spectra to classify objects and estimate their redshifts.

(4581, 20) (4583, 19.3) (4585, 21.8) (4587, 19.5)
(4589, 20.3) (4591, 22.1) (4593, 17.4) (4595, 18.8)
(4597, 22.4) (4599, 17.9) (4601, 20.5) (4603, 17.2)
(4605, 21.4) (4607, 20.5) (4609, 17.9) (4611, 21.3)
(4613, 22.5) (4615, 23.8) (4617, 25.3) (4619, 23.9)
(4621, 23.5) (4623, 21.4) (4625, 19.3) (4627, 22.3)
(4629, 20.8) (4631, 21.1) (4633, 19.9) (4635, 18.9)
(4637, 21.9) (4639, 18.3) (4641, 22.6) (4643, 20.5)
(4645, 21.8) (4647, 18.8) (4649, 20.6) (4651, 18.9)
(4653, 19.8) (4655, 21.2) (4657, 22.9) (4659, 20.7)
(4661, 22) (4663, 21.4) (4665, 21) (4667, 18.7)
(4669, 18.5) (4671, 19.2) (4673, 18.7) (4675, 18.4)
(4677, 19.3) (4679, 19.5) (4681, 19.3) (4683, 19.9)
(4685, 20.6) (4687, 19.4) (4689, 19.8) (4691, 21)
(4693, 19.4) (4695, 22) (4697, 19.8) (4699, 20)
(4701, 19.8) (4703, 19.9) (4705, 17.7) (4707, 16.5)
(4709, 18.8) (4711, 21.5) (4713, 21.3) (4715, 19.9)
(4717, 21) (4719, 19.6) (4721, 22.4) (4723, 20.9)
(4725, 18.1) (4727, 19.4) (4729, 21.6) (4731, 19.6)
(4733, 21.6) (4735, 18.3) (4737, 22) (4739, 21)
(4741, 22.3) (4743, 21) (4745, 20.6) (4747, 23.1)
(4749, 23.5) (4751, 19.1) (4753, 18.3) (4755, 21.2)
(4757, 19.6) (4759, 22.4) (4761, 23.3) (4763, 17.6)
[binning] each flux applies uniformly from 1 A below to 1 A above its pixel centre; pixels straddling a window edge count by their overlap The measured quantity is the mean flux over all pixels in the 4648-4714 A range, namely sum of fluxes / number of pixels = 19.9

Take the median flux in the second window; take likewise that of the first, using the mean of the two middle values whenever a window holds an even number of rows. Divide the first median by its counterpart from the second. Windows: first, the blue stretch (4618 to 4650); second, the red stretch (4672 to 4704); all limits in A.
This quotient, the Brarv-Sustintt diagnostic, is 1.06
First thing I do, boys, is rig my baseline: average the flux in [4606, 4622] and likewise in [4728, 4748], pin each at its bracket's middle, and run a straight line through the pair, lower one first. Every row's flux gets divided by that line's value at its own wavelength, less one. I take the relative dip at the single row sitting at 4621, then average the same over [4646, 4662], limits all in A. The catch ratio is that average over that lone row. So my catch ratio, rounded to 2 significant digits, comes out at -1.1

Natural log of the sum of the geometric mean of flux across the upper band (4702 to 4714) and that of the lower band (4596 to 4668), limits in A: 3.69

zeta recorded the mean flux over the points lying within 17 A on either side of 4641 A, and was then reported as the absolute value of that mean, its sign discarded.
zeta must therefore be 20.6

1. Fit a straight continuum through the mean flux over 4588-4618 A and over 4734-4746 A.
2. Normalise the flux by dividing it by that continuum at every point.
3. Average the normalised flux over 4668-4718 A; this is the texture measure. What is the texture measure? 0.95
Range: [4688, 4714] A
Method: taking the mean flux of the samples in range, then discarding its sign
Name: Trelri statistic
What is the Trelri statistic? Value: 19.8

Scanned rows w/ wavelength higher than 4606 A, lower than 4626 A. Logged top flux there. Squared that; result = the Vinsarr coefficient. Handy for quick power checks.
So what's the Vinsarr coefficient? 640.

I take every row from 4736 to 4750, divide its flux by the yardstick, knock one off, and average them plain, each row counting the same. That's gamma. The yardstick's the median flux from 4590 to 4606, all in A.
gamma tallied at 0.12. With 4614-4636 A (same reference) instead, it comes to 0.11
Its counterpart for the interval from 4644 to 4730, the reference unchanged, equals 0.02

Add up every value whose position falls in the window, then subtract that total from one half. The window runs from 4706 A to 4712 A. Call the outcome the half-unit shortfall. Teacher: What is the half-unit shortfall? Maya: -56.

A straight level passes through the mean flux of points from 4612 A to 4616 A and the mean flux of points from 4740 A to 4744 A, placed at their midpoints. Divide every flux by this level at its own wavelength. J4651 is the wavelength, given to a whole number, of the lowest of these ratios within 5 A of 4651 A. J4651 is 4647 A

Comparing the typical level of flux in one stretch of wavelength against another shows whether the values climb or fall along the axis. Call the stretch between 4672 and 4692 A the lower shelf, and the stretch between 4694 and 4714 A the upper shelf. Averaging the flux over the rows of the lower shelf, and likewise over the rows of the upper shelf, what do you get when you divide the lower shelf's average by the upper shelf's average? 0.99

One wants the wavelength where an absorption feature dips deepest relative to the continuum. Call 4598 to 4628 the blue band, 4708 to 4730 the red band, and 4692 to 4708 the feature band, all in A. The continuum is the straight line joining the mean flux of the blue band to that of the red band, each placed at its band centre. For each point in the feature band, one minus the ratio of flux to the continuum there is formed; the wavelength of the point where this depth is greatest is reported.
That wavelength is 4707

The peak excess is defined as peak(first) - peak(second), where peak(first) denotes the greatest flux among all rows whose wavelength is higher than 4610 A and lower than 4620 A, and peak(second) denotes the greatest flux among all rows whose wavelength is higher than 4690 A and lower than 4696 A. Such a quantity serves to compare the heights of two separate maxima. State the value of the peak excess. 3.3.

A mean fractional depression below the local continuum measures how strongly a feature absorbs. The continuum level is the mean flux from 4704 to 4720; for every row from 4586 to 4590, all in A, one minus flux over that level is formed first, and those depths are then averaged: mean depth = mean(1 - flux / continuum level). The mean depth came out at -0.02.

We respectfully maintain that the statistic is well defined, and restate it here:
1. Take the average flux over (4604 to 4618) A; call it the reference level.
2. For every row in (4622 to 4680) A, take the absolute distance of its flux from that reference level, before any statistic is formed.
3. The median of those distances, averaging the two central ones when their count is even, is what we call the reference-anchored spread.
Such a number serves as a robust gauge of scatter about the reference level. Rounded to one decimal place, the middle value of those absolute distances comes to 1.3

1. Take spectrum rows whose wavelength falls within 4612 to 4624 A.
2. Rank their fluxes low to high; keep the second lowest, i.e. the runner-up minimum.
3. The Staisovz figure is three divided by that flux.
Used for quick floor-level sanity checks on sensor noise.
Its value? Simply 0.133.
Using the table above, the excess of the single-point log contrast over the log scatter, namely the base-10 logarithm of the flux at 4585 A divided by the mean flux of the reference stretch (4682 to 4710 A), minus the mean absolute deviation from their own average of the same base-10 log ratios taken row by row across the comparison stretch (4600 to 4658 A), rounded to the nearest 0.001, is 0.014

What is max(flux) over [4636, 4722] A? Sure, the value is 22.9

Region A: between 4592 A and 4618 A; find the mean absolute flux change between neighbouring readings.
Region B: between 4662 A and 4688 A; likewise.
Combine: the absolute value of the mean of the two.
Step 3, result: 1.61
